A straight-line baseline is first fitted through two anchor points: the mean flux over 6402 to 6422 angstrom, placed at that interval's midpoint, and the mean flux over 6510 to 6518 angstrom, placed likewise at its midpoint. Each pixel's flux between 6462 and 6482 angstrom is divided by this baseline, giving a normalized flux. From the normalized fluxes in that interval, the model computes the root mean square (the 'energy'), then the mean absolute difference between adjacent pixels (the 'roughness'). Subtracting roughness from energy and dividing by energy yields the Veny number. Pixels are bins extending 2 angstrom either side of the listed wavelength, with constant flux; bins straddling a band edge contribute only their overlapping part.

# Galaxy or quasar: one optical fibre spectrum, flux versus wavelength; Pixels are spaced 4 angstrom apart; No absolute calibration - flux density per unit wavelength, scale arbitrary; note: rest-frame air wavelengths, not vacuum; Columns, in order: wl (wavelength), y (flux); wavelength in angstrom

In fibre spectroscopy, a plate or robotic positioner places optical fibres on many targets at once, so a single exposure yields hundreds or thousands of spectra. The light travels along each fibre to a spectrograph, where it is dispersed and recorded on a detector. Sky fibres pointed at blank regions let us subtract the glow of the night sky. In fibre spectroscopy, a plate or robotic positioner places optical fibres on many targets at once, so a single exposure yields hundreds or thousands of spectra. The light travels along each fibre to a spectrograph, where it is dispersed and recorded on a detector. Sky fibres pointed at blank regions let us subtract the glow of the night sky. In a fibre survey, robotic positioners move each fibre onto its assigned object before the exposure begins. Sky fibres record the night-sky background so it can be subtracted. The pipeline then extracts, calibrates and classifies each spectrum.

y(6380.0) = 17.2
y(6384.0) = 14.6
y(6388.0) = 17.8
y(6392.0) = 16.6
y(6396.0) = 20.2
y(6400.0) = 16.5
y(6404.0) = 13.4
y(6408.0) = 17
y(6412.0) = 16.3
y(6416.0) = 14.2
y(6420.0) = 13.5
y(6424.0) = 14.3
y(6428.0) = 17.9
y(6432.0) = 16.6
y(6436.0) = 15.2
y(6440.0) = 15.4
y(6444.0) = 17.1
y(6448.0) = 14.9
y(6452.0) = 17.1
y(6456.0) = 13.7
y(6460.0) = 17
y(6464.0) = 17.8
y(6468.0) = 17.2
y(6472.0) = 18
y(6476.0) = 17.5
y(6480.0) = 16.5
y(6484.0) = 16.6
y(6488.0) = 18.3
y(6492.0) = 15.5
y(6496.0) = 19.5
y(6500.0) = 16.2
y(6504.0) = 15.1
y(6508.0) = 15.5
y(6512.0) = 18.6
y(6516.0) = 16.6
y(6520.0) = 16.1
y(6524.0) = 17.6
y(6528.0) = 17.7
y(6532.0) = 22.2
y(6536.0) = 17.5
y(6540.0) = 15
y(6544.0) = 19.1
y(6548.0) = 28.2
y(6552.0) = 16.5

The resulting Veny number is 0.96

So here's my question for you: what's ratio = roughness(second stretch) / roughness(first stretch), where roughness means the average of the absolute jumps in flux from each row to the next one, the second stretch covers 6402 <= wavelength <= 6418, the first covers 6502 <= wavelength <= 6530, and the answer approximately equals 1.68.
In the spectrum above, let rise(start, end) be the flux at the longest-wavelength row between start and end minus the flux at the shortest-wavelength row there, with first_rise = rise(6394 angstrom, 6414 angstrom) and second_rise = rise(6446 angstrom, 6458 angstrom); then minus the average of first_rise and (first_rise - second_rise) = 3.3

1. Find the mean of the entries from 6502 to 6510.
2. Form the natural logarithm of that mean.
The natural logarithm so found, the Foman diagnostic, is 2.73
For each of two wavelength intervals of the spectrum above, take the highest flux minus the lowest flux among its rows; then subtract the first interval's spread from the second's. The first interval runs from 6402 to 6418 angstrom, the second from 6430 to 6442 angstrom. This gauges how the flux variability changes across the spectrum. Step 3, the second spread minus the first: -2.2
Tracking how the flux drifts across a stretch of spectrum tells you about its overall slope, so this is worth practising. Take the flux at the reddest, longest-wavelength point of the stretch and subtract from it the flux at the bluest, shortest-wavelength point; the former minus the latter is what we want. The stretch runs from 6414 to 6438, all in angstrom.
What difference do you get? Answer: 1.0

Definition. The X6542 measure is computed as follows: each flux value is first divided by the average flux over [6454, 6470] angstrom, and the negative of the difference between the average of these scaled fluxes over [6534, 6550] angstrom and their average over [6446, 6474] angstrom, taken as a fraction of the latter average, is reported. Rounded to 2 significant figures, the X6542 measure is -0.21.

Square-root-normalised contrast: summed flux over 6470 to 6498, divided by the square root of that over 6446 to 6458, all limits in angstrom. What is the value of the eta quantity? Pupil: 18.0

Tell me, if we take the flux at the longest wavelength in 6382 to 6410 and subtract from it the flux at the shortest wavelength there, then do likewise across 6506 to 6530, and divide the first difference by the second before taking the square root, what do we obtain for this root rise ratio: 1.0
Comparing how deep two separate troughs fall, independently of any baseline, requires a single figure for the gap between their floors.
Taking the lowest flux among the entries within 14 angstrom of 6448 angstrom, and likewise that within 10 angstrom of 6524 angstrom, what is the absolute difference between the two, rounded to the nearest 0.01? 2.40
